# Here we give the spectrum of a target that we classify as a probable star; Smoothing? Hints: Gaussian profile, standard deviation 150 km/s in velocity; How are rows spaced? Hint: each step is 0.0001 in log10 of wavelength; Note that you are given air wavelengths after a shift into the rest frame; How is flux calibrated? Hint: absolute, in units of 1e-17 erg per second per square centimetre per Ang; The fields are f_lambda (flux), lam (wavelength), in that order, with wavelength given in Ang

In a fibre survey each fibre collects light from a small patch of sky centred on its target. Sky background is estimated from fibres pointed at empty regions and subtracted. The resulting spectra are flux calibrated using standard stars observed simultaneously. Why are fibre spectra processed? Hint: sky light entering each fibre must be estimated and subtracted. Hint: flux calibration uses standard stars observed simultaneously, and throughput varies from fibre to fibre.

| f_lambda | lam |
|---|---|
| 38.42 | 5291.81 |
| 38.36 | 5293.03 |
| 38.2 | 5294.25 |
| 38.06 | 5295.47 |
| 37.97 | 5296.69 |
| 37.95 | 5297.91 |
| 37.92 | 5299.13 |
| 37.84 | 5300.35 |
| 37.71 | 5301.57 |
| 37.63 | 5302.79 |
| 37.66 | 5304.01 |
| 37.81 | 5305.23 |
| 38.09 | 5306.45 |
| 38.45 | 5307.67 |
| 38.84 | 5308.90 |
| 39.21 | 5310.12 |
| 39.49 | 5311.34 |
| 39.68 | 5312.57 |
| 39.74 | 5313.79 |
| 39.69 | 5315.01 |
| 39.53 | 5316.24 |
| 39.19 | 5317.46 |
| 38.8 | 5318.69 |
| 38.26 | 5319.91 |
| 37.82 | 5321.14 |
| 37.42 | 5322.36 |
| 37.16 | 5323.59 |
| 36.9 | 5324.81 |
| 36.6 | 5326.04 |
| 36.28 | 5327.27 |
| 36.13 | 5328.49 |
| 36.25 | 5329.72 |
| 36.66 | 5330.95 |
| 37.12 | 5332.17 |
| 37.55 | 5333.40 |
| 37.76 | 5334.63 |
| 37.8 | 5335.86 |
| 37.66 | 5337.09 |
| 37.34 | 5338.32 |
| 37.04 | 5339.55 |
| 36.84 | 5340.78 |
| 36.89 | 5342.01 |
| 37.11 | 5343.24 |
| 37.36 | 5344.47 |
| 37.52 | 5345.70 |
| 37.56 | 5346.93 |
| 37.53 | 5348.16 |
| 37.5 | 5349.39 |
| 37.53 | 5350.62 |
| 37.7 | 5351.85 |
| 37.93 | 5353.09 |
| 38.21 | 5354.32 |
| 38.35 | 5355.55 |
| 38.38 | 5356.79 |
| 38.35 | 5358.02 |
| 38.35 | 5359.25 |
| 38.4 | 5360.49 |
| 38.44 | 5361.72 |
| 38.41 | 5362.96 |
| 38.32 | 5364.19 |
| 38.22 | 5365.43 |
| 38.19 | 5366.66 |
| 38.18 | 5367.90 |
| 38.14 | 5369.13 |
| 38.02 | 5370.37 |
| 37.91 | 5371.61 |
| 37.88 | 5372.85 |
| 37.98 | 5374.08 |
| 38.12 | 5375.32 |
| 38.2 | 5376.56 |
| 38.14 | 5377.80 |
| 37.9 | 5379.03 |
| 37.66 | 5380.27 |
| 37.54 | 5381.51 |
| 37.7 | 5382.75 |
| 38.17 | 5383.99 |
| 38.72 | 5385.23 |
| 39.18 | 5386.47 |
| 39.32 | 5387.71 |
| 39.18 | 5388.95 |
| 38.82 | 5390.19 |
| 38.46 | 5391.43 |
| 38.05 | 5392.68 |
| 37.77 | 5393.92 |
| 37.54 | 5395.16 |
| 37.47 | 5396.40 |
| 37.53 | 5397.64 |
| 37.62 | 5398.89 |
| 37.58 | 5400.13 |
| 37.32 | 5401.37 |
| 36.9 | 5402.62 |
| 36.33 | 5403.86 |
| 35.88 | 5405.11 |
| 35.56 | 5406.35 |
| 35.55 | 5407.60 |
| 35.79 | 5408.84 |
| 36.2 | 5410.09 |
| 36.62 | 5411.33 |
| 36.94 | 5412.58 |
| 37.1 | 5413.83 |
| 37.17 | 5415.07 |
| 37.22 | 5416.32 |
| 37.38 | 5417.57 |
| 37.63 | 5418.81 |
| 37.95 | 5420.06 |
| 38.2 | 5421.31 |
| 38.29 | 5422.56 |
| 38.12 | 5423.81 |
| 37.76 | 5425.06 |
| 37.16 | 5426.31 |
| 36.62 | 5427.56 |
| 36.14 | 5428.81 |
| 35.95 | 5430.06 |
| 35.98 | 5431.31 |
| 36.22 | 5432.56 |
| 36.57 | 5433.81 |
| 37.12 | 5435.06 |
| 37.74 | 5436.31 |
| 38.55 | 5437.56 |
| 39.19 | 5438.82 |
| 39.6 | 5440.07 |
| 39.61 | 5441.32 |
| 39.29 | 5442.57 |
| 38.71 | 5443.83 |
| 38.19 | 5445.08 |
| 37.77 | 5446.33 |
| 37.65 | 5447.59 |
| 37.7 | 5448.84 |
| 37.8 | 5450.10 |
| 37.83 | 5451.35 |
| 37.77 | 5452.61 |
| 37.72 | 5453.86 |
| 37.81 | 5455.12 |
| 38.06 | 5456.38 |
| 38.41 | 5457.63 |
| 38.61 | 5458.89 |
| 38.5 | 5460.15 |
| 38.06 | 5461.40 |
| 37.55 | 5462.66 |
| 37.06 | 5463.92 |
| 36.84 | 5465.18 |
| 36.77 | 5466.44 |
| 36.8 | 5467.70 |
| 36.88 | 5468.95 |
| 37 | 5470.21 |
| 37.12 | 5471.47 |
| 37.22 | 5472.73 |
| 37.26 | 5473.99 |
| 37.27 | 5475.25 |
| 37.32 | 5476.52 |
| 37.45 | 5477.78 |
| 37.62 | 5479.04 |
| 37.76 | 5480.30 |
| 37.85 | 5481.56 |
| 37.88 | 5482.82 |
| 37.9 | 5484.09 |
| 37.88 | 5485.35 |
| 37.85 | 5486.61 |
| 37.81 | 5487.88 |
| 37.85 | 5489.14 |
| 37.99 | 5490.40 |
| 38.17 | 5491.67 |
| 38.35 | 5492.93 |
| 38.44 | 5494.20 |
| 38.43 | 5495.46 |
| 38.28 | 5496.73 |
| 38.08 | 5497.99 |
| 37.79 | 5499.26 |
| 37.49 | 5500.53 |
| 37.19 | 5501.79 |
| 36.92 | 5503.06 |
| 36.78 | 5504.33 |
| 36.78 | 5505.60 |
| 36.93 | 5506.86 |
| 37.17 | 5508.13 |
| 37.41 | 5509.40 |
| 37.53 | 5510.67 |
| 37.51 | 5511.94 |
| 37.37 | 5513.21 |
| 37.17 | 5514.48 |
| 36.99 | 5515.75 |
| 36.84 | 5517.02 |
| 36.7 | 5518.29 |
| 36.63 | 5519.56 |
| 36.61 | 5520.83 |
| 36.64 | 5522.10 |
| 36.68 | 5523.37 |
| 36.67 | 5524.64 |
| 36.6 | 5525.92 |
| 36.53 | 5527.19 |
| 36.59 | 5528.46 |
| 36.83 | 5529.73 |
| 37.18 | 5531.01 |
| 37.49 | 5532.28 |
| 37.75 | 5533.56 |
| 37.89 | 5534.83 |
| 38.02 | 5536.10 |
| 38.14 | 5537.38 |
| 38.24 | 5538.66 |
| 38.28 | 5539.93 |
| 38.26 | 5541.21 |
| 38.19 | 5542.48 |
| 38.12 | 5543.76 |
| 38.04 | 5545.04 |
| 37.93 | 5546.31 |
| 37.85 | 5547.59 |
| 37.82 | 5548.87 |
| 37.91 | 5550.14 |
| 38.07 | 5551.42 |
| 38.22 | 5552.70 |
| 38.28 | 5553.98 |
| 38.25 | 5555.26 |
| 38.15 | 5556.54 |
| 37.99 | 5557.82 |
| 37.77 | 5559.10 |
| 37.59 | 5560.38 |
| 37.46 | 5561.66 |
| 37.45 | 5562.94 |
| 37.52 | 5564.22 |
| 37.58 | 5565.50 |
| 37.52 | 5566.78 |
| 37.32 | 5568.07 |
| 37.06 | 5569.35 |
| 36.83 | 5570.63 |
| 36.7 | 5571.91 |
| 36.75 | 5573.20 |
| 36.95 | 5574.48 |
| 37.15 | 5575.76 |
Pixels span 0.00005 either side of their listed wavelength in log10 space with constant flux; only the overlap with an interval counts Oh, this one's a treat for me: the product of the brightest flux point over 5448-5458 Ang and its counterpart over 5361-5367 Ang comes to 1476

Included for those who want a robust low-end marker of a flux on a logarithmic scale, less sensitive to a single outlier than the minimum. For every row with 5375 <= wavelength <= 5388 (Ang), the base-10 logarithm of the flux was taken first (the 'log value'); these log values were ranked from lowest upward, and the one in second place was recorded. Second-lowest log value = 1.576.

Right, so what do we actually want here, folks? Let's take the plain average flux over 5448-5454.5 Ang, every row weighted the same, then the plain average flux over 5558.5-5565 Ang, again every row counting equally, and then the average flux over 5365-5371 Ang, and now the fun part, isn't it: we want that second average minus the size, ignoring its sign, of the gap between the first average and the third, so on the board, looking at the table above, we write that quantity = 37.2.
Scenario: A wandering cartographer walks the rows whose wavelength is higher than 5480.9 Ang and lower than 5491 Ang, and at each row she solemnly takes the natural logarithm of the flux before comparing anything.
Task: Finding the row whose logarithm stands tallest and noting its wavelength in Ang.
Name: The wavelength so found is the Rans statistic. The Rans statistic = 5490.40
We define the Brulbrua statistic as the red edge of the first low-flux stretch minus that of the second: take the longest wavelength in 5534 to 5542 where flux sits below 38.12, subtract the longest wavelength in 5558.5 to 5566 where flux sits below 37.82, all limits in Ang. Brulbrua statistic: -29.4 Ang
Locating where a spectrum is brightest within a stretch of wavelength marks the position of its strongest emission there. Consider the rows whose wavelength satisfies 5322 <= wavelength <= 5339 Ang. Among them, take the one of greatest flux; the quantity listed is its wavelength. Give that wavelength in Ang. 5335.86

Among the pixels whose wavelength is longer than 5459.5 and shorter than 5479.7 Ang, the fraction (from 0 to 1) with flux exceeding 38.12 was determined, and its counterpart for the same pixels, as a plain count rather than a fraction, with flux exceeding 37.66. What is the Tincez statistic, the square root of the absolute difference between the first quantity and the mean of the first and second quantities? 1.0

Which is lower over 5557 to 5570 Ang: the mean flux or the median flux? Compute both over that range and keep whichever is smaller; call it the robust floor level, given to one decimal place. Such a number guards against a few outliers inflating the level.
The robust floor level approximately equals 37.5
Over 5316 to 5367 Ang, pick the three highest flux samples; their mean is 39.2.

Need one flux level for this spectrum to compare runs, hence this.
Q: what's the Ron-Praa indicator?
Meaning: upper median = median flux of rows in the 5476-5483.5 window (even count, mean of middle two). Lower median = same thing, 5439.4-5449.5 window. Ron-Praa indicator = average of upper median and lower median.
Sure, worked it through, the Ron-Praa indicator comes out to 38.1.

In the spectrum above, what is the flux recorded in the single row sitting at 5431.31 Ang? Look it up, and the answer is 35.98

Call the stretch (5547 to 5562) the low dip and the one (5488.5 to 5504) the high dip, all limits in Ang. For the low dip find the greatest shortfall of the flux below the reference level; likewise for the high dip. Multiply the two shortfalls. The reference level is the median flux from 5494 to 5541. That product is -0.1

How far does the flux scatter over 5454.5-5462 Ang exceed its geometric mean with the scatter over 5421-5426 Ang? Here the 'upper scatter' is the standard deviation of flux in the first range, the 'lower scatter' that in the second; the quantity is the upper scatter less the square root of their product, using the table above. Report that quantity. 0.04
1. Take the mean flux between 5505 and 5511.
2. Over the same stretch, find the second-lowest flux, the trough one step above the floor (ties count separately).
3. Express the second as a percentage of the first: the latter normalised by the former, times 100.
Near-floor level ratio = 99.4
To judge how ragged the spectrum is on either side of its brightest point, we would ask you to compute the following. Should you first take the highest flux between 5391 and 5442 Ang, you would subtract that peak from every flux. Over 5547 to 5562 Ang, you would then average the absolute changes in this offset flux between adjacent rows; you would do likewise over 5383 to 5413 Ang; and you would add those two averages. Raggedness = 0.41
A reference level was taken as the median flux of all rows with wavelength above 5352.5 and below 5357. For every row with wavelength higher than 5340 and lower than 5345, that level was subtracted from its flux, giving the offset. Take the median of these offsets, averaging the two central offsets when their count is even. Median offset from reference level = -1.28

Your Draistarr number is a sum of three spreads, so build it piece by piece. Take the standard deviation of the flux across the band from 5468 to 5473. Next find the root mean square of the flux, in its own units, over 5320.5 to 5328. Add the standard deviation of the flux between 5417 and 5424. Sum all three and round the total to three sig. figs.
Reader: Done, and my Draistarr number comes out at 37.5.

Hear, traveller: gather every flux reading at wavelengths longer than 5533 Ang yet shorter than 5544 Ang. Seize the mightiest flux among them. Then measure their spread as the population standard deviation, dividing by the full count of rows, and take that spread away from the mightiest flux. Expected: 38.1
